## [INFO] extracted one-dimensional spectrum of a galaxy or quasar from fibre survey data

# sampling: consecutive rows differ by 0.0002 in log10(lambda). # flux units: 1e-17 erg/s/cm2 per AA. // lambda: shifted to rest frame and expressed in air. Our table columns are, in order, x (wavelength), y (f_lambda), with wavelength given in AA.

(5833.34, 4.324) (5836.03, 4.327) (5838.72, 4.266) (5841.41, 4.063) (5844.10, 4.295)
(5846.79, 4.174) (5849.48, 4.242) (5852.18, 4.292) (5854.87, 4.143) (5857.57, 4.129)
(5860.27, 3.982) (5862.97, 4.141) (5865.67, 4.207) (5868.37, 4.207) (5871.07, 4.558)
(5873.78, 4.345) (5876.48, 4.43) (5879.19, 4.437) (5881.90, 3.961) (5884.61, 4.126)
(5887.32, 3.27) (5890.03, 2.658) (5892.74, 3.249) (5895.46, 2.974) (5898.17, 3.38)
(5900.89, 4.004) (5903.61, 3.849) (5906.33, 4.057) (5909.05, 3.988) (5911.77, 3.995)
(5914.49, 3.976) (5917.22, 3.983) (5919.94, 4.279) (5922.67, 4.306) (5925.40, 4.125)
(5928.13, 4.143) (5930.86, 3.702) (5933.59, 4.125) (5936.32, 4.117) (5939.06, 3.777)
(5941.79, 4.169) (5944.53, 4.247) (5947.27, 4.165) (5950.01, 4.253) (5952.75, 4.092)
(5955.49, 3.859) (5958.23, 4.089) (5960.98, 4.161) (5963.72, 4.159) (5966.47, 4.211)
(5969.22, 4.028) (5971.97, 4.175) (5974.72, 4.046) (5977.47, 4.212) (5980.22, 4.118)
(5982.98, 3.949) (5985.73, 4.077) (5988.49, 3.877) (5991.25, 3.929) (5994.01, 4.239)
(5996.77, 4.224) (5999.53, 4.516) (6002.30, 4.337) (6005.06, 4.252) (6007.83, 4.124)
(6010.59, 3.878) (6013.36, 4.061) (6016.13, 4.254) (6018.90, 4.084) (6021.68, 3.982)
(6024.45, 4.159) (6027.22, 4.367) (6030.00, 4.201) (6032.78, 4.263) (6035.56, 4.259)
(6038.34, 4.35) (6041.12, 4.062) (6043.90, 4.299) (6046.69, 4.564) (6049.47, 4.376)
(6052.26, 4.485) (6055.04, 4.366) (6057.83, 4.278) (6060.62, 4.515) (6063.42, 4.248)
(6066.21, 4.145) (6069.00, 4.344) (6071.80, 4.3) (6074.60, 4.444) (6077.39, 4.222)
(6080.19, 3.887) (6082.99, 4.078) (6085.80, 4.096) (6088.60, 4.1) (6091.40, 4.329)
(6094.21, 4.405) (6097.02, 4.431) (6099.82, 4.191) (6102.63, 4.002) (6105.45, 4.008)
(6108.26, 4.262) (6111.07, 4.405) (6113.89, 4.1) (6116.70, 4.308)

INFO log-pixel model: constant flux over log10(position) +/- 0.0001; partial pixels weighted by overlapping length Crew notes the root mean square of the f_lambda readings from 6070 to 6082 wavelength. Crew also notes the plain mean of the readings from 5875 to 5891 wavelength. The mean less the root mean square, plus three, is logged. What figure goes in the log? 2.6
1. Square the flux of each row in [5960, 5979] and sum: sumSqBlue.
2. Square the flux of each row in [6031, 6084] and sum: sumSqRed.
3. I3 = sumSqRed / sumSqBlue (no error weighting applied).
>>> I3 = 2.9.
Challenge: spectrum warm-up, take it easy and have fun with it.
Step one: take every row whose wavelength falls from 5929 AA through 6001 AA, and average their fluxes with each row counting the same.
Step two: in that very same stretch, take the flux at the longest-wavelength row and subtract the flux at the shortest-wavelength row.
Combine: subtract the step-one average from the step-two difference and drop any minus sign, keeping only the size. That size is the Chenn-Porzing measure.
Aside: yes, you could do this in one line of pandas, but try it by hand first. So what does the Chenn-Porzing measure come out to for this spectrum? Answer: 3.28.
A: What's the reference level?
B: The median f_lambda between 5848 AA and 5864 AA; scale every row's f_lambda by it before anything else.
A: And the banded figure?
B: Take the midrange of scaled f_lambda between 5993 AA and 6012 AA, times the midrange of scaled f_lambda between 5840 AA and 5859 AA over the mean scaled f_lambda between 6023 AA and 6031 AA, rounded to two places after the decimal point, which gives 1.00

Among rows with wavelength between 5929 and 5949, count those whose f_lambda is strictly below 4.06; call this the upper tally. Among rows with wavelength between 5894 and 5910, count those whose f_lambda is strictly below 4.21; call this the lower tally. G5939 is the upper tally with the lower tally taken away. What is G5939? -4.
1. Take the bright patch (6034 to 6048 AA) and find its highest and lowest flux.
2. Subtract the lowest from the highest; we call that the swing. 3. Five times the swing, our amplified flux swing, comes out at 2.5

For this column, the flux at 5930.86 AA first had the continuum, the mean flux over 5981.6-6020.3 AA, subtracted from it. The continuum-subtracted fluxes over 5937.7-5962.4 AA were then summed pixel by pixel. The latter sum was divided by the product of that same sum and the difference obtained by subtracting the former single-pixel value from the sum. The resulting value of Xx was 12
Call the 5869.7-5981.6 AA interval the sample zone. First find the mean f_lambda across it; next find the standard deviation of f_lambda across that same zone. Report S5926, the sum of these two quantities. 4.38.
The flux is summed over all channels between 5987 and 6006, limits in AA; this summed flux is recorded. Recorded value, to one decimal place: 29.4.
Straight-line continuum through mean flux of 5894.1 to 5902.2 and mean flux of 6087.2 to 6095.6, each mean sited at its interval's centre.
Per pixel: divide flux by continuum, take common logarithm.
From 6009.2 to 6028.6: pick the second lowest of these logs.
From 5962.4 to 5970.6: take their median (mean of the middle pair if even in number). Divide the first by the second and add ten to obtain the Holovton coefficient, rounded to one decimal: 10.0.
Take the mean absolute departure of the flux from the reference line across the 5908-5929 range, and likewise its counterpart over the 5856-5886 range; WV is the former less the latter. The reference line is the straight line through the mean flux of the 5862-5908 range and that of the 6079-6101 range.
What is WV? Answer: -0.20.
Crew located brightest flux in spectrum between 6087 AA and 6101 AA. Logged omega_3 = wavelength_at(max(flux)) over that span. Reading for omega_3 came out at 6097.02 AA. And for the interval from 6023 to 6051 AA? 6046.69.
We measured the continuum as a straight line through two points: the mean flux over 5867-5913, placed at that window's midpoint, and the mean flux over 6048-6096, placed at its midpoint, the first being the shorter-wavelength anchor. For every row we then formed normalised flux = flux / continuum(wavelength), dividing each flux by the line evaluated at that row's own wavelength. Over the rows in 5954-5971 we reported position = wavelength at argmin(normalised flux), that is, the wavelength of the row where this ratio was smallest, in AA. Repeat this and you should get 5955.49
